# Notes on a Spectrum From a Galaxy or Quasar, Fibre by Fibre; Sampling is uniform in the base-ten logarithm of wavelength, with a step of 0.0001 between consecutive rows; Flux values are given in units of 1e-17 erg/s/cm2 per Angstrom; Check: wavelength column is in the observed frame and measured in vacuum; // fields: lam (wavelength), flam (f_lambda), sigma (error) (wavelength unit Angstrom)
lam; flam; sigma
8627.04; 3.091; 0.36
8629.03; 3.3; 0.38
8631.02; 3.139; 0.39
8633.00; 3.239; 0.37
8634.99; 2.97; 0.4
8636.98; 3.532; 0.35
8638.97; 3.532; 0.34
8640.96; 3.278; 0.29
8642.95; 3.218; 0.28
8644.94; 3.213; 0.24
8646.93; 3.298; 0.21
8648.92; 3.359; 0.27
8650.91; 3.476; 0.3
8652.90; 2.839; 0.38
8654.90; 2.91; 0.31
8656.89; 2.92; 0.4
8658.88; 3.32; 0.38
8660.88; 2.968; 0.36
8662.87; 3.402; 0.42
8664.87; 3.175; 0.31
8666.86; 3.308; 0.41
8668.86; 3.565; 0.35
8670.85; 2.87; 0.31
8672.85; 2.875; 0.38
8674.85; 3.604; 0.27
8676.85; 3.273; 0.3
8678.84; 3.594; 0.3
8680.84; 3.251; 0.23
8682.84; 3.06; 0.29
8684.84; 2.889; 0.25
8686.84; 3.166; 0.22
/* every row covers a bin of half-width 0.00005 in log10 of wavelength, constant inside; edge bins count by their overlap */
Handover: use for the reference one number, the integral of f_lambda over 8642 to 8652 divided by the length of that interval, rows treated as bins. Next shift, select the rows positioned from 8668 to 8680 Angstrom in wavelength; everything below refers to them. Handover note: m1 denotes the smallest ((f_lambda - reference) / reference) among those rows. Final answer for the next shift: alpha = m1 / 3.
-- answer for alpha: -0.044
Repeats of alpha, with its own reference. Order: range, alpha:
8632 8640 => -0.034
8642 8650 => -0.010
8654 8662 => -0.040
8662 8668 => -0.014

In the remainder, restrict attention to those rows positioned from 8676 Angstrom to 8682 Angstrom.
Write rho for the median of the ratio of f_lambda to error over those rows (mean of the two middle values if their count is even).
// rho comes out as 12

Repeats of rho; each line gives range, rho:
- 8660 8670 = 8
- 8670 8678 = 10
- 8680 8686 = 12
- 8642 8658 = 12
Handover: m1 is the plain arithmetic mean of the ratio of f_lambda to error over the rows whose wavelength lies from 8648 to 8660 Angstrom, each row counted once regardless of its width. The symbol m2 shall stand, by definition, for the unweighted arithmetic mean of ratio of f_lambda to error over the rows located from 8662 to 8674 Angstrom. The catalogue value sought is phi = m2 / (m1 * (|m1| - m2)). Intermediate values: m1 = 9.49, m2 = 8.9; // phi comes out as 1.6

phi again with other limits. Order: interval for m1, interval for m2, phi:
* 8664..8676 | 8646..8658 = -1.3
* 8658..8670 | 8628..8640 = 32.2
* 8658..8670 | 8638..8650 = -0.4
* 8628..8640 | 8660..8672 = -8.6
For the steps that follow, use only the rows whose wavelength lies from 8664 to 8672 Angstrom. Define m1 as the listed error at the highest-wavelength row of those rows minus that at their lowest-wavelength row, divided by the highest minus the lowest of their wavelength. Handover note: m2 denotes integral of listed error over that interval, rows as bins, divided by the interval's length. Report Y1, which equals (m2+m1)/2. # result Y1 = 0.17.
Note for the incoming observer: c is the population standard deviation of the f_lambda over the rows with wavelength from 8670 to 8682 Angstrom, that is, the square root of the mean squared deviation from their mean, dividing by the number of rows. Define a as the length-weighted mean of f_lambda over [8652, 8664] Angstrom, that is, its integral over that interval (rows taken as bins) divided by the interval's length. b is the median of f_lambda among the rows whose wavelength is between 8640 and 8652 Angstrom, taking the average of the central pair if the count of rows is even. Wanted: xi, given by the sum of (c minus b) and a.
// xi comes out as 0.07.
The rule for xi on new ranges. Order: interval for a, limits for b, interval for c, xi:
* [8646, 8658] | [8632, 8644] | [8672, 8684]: 0.14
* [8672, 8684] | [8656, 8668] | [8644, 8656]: 0.27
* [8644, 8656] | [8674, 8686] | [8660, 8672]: 0.16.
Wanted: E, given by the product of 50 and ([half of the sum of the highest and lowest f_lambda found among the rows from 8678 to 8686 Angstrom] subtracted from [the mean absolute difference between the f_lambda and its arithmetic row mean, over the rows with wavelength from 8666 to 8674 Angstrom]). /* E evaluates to -148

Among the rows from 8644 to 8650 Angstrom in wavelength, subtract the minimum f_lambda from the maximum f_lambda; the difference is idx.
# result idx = 0.15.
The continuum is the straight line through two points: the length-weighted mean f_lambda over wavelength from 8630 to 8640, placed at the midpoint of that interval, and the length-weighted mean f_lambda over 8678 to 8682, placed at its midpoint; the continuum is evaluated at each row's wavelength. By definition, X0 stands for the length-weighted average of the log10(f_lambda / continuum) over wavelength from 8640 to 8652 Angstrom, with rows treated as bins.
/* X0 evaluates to -0.001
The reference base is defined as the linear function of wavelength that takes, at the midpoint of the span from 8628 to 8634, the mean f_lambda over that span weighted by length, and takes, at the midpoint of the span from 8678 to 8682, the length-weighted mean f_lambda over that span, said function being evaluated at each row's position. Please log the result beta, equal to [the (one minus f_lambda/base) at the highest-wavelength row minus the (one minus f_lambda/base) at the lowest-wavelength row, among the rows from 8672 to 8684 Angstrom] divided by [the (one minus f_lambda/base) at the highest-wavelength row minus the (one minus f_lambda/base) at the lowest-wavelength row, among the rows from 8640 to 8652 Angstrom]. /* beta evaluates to 0.9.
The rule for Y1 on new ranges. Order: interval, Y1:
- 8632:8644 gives 0.16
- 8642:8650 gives 0.12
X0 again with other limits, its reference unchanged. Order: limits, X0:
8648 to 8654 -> -0.016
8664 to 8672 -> -0.020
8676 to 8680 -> 0.004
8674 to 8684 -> -0.008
